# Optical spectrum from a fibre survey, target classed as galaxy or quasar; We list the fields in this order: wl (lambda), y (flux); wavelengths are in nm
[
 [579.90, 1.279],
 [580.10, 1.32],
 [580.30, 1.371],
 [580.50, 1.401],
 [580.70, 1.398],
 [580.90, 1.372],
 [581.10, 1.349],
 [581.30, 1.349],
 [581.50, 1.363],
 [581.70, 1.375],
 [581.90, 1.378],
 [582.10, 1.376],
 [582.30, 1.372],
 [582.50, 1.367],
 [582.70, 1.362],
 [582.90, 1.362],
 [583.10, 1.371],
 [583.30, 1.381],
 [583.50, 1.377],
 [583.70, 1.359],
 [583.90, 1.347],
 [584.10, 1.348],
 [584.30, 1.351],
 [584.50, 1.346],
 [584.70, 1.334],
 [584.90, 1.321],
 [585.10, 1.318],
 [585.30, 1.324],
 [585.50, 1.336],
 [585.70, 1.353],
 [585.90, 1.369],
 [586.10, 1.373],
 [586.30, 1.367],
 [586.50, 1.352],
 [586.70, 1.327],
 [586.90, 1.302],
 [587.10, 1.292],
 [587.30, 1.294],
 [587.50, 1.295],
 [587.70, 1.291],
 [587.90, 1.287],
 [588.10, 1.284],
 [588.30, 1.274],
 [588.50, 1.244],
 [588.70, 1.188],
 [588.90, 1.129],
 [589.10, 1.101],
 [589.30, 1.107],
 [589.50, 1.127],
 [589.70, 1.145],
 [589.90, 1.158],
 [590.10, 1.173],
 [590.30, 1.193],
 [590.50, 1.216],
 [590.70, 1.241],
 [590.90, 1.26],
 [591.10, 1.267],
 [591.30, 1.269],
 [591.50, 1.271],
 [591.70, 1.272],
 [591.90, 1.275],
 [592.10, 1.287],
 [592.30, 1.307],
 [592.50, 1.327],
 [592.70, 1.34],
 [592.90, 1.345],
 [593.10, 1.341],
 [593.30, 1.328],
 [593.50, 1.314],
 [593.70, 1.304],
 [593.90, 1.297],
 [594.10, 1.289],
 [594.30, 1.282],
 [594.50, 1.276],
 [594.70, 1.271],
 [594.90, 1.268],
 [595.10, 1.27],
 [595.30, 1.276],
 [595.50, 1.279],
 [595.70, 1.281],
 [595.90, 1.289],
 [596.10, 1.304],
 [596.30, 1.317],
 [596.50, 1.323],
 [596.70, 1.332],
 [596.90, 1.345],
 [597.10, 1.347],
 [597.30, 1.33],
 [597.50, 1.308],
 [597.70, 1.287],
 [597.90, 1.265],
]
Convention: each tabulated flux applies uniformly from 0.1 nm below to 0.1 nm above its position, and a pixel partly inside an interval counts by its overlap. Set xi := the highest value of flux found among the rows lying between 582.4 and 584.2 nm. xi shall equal 1.381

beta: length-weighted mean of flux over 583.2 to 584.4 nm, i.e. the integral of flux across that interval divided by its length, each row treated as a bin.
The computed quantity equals 1.36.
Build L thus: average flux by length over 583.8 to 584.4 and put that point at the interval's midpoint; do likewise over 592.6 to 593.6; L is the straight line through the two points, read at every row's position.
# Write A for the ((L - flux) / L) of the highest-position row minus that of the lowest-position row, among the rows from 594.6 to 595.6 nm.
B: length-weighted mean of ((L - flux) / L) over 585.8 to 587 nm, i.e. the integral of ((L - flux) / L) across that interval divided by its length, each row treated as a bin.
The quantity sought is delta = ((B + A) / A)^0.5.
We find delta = 1.17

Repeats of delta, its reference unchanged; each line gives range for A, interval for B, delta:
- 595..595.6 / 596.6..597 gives 1.47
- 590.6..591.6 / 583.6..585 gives 0.92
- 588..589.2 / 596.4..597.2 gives 0.97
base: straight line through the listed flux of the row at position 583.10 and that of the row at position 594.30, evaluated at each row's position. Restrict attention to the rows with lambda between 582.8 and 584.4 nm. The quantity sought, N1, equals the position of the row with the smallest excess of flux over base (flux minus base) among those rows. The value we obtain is 583.90 nm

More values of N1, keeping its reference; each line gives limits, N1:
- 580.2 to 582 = 581.10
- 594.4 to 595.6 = 594.90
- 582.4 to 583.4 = 582.70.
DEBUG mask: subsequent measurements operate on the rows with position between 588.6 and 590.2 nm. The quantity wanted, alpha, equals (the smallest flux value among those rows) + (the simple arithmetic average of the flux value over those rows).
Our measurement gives 2.24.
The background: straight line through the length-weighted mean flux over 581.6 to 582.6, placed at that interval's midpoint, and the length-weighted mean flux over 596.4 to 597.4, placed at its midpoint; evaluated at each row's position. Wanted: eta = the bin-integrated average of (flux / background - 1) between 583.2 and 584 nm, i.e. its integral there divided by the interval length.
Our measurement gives 0.00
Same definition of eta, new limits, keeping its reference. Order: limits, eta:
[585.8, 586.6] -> 0.00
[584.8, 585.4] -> -0.03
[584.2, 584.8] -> -0.02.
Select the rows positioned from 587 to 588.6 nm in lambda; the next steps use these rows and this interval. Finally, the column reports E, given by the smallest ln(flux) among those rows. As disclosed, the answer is 0.218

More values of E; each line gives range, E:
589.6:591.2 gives 0.135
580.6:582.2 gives 0.299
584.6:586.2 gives 0.276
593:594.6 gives 0.244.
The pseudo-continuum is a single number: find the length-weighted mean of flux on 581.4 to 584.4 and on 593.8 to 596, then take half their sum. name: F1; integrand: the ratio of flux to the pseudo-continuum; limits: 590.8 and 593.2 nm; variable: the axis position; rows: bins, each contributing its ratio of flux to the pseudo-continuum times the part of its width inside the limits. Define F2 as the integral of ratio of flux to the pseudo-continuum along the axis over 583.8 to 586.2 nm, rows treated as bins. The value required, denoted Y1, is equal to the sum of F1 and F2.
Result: 4.790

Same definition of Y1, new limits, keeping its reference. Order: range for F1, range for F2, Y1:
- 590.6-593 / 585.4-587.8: 4.749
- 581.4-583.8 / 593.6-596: 4.811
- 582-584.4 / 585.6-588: 4.880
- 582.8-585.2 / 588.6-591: 4.574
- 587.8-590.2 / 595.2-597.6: 4.528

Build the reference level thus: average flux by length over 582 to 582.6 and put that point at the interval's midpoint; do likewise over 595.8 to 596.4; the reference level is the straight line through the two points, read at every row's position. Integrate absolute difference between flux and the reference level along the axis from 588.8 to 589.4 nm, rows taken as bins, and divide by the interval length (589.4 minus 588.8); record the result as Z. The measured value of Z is 0.226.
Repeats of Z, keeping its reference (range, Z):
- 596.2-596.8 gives 0.023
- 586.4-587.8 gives 0.041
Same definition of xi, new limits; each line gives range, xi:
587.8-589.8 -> 1.287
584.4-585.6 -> 1.346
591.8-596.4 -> 1.345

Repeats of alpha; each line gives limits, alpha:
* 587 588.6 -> 2.53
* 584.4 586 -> 2.66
